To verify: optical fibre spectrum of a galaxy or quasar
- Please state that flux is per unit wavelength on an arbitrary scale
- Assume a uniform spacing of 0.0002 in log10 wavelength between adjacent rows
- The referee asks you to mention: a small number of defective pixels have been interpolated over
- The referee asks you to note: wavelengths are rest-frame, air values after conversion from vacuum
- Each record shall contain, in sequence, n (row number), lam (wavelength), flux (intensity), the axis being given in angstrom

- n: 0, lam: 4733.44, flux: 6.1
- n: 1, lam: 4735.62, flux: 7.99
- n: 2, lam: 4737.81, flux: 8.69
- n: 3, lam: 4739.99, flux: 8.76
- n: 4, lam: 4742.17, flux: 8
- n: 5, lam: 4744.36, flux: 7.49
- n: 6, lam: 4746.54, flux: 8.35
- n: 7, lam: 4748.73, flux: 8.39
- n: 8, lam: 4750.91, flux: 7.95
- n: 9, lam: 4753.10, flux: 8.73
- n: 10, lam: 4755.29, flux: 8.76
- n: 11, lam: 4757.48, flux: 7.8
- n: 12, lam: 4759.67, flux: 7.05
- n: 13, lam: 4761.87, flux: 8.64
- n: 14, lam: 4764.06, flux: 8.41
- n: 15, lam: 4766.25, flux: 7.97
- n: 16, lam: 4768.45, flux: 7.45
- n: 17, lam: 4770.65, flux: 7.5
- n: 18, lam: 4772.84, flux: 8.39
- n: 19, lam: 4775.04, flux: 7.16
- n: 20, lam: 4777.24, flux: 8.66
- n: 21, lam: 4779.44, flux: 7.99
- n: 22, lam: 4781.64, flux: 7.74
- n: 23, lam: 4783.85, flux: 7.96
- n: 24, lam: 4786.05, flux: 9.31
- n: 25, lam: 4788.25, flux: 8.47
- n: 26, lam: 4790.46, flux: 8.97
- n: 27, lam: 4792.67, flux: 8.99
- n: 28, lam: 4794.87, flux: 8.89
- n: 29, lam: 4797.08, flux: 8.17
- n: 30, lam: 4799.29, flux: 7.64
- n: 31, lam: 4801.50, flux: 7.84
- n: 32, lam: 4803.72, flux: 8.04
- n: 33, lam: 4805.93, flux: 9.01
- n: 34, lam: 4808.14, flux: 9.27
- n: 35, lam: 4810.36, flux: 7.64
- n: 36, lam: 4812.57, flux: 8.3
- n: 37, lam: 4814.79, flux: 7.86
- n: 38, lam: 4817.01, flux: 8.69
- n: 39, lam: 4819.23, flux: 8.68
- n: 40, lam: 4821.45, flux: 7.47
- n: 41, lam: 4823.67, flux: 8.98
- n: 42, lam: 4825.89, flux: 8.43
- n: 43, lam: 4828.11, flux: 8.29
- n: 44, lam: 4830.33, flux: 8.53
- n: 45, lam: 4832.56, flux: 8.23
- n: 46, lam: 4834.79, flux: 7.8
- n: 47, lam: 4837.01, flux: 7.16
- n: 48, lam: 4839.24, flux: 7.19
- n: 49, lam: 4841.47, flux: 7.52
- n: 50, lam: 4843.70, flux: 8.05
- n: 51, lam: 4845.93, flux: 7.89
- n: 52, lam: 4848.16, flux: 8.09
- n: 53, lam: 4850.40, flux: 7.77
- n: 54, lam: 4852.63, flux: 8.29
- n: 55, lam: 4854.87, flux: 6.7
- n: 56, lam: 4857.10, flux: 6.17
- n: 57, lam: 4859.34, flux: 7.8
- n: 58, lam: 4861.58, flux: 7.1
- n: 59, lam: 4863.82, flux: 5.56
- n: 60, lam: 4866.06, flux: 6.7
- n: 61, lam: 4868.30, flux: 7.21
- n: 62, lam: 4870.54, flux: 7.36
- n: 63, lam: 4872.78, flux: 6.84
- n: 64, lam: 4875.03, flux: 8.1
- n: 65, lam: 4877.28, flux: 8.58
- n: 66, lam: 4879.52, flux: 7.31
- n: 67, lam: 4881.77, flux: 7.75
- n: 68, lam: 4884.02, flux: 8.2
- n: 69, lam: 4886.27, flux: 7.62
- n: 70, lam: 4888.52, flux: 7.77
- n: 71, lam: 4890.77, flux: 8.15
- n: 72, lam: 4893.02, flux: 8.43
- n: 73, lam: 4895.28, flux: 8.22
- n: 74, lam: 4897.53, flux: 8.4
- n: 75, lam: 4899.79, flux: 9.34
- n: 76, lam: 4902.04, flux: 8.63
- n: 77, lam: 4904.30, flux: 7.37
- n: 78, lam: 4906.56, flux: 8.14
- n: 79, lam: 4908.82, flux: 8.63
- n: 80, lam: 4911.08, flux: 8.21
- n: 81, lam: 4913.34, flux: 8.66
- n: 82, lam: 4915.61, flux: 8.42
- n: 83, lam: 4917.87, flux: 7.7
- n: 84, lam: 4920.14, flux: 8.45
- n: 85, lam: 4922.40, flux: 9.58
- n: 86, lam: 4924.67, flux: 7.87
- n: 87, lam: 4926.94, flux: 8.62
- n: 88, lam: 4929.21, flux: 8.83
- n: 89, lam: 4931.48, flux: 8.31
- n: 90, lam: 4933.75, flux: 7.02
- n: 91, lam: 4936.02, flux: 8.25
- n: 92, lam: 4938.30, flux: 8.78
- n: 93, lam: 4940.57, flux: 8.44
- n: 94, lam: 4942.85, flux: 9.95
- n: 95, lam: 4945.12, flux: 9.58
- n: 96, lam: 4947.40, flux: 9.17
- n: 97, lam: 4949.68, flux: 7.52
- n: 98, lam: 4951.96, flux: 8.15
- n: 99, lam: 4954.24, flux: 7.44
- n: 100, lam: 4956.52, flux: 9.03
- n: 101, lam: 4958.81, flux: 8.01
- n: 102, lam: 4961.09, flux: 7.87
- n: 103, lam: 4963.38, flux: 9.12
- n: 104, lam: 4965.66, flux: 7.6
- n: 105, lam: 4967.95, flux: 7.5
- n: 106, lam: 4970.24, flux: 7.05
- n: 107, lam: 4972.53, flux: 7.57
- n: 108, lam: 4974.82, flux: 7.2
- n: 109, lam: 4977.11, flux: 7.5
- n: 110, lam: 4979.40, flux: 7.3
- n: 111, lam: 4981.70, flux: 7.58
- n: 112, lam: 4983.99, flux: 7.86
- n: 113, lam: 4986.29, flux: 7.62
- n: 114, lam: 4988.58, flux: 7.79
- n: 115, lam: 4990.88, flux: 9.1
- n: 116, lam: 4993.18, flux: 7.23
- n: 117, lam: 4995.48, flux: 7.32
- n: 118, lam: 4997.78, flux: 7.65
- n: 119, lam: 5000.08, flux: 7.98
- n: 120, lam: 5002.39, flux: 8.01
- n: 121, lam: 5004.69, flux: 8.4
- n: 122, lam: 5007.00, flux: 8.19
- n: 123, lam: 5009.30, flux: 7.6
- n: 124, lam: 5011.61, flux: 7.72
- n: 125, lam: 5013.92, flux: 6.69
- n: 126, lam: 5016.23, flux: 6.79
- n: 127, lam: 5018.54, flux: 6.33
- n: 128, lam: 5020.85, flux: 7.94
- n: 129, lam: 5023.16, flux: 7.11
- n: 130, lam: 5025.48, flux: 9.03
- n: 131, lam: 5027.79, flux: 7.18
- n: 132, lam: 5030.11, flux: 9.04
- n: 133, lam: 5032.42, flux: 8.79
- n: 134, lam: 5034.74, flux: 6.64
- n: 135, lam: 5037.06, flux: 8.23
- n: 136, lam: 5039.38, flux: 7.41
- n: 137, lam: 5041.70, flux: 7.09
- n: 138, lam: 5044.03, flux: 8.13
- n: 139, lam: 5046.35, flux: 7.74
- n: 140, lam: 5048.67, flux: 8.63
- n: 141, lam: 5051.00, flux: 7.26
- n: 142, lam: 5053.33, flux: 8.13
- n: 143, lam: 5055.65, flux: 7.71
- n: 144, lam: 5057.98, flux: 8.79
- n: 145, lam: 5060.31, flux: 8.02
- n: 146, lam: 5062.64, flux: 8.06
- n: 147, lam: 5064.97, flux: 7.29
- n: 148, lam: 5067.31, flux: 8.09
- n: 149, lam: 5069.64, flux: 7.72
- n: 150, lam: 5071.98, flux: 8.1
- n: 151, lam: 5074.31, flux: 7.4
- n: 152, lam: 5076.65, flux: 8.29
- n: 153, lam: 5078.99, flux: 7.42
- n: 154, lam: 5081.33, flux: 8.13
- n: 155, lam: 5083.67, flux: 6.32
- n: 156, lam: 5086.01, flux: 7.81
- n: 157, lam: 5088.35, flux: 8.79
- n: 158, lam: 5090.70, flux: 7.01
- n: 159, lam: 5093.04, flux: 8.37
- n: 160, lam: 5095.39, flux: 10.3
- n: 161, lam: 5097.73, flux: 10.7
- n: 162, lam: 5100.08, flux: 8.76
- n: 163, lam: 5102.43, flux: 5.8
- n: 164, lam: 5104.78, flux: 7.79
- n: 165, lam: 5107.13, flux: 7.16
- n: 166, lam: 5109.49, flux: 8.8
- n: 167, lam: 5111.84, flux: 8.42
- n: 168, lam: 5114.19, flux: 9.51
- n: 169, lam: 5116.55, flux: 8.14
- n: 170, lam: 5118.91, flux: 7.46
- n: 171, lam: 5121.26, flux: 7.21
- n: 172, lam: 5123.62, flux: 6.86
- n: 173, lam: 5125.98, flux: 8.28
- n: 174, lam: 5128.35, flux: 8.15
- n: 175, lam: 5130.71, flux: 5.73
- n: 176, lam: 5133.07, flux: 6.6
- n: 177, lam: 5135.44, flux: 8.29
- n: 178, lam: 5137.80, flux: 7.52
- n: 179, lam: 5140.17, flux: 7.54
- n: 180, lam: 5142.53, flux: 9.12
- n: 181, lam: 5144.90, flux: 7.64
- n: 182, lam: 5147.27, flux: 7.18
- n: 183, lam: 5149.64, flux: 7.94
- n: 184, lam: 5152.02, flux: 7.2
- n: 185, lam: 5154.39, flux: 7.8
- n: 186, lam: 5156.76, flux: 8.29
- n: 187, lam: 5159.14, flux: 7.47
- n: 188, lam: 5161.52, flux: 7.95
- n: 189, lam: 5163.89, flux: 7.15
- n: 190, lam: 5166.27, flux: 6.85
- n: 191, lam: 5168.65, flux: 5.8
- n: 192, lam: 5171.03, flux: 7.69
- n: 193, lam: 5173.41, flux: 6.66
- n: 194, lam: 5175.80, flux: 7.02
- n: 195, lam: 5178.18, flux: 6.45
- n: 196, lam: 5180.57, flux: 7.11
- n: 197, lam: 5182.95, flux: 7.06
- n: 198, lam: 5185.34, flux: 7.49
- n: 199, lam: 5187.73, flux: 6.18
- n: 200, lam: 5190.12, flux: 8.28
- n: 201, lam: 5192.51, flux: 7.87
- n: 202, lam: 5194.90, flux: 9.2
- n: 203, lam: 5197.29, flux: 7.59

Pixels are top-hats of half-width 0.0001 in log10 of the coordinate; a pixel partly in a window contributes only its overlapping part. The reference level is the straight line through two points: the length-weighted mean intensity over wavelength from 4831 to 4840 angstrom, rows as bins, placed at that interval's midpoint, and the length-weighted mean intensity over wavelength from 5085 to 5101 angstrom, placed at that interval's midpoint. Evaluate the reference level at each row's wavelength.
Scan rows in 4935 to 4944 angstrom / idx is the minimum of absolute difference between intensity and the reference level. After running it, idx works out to 0.14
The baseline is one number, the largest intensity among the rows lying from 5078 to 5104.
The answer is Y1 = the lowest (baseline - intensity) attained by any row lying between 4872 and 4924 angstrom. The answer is 1.1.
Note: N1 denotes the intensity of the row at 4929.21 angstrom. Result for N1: 8.83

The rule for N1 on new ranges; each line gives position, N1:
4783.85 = 7.96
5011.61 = 7.72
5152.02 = 7.2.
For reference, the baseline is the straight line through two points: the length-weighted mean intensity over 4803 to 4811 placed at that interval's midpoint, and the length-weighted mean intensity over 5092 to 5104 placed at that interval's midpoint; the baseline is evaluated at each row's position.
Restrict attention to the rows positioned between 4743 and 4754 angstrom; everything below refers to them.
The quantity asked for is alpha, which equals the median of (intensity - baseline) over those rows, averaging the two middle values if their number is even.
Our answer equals -0.17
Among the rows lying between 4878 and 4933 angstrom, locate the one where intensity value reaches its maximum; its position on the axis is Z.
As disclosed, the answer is 4922.40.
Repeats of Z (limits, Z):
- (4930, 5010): 4942.85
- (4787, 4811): 4808.14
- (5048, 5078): 5057.98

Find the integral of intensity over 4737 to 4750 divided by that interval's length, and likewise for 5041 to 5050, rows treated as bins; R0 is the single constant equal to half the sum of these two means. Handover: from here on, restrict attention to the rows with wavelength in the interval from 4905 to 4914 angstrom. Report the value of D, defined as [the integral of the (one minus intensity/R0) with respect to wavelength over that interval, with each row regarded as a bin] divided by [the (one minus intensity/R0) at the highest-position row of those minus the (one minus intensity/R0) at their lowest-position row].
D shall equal 4.3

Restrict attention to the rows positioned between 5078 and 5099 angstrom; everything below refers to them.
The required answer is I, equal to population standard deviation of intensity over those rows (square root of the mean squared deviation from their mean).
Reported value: 1.4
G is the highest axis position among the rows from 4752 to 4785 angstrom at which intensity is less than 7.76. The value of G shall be 4781.64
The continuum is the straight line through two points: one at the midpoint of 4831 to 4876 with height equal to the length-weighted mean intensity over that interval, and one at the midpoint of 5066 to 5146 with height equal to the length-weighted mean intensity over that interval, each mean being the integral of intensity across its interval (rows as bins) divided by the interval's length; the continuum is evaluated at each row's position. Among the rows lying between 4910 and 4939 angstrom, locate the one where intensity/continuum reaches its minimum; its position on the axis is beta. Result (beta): 4933.75 angstrom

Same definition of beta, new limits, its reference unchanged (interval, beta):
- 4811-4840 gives 4837.01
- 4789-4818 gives 4810.36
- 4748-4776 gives 4759.67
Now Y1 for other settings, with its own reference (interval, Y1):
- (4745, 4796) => 1.4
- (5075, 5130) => 0.0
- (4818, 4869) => 1.7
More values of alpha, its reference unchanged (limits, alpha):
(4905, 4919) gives -0.32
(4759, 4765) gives -0.12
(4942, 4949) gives 0.92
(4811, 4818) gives -0.27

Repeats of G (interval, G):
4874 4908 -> 4904.30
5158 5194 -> 5187.73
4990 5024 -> 5023.16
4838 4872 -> 4870.54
